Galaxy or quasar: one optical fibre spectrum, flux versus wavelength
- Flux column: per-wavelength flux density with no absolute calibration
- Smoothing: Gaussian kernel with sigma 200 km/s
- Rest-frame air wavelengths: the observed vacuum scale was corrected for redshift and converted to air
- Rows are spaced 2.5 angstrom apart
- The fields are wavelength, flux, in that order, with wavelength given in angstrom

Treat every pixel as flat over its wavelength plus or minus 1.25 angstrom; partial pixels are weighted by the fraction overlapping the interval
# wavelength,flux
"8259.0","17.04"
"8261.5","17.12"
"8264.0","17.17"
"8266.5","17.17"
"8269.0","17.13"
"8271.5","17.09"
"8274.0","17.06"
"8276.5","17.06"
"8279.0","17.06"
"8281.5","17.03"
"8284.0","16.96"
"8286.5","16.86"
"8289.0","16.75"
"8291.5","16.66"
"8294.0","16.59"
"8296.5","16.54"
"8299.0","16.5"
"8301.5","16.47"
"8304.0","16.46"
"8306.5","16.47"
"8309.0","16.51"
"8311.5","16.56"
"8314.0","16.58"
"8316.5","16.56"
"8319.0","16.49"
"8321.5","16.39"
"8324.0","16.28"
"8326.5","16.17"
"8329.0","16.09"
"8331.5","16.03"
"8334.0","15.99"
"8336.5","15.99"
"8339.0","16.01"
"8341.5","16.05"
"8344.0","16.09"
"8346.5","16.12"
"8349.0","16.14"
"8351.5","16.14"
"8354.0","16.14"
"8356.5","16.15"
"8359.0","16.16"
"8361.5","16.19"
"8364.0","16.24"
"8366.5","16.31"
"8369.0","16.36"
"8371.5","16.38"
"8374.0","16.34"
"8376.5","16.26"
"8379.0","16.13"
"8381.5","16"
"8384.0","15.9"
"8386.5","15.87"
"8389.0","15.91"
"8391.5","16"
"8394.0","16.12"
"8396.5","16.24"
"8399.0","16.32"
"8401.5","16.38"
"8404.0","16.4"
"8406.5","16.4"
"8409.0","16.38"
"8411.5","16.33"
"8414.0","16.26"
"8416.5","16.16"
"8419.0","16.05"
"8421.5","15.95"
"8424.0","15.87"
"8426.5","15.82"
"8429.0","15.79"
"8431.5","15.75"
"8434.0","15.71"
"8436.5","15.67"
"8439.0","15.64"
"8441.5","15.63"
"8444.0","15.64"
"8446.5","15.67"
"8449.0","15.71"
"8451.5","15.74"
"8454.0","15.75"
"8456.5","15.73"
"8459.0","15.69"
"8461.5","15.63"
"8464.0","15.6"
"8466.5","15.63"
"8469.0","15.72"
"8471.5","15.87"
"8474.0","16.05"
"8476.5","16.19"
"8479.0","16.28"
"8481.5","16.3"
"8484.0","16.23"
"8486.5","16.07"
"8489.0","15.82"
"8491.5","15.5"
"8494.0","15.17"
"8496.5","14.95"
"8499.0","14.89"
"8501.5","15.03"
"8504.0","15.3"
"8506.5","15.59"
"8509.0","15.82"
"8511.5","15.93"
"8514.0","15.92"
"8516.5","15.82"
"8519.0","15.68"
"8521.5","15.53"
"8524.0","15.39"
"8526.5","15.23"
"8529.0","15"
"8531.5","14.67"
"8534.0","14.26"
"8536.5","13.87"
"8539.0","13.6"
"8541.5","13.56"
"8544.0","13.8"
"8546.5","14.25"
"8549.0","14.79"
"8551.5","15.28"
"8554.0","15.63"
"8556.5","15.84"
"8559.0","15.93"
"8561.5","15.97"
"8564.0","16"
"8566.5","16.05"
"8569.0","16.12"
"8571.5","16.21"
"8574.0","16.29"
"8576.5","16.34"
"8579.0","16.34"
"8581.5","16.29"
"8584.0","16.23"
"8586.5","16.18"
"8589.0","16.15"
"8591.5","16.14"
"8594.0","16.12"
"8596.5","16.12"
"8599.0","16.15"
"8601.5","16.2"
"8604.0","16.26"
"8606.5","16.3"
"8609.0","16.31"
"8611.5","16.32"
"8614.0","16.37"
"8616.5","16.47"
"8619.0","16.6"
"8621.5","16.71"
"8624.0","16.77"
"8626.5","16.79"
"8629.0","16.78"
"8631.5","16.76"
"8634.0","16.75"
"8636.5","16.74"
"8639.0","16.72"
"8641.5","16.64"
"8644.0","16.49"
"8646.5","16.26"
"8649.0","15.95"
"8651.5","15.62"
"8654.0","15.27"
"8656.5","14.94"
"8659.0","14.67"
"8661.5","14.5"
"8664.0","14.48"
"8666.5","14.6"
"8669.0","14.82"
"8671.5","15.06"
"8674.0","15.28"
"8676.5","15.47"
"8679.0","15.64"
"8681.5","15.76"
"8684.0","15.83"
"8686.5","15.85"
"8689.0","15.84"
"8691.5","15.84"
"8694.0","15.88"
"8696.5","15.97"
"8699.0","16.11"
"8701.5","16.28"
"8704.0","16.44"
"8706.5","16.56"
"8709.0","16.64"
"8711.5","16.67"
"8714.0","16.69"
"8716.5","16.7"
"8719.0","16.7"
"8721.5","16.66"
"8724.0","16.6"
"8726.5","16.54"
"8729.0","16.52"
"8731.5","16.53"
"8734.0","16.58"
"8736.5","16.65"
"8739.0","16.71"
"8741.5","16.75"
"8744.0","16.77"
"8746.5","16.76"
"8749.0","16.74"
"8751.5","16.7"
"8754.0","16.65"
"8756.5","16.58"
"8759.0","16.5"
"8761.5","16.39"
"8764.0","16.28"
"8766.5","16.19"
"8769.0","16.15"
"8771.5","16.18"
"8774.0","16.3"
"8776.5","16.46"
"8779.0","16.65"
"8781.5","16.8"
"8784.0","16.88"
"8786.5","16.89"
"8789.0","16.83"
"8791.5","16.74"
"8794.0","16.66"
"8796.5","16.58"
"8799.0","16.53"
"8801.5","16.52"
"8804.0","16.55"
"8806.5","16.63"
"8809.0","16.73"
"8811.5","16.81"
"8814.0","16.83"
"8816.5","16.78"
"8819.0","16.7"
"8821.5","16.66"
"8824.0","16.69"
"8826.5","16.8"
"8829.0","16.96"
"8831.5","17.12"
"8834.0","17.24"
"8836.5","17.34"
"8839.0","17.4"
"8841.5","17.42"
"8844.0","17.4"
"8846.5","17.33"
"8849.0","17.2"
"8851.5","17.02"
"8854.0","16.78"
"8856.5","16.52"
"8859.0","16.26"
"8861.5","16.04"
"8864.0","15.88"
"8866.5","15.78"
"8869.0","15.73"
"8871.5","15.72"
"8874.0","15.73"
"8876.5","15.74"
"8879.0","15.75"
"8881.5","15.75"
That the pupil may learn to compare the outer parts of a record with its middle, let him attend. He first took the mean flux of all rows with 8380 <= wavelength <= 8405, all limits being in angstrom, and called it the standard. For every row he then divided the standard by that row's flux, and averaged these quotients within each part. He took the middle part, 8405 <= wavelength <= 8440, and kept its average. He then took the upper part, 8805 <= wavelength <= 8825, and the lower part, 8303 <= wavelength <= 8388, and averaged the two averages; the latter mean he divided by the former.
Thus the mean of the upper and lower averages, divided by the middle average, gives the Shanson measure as 0.97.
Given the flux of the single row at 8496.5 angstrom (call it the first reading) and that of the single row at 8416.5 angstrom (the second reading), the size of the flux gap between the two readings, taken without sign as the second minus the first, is 1.2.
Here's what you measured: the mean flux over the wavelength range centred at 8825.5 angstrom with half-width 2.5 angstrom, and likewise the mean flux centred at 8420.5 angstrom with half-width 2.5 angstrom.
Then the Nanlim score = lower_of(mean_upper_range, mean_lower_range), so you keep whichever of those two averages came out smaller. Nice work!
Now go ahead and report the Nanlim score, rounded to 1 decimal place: 16.0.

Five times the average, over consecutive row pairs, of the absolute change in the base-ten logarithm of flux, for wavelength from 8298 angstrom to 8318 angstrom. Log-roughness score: 0.0034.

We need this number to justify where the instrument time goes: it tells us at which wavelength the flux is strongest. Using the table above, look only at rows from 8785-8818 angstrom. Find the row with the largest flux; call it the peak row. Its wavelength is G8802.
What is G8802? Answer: 8786.5 angstrom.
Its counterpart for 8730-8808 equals 8786.5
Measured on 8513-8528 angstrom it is 8514.0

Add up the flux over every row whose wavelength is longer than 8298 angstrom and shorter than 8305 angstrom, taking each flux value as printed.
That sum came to 49.4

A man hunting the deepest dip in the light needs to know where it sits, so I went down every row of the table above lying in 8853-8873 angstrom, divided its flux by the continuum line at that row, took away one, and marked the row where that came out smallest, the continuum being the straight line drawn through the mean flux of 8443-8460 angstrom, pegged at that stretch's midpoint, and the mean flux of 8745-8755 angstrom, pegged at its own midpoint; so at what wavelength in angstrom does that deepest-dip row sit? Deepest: 8871.5 angstrom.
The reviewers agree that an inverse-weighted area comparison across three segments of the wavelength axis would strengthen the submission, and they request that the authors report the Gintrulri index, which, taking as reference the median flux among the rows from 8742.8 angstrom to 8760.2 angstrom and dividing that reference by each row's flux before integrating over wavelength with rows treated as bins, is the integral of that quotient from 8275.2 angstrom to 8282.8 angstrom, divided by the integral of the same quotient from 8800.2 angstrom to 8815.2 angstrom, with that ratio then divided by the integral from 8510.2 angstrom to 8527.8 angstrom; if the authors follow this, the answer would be 0.026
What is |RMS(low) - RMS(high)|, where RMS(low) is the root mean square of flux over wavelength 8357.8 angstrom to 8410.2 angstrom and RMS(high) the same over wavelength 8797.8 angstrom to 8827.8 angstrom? 0.5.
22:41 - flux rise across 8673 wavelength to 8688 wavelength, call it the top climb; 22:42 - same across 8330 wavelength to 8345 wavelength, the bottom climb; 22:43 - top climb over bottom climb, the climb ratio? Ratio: 9.5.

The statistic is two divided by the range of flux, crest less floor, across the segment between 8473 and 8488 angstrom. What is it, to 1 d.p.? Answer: 8.0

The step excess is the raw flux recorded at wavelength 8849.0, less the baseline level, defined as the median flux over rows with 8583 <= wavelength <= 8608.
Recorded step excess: 1.0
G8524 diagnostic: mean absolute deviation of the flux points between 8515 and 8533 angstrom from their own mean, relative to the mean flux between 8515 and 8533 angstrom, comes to 0.020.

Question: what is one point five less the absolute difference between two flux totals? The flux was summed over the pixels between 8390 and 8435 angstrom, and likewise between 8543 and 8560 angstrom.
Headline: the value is -183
